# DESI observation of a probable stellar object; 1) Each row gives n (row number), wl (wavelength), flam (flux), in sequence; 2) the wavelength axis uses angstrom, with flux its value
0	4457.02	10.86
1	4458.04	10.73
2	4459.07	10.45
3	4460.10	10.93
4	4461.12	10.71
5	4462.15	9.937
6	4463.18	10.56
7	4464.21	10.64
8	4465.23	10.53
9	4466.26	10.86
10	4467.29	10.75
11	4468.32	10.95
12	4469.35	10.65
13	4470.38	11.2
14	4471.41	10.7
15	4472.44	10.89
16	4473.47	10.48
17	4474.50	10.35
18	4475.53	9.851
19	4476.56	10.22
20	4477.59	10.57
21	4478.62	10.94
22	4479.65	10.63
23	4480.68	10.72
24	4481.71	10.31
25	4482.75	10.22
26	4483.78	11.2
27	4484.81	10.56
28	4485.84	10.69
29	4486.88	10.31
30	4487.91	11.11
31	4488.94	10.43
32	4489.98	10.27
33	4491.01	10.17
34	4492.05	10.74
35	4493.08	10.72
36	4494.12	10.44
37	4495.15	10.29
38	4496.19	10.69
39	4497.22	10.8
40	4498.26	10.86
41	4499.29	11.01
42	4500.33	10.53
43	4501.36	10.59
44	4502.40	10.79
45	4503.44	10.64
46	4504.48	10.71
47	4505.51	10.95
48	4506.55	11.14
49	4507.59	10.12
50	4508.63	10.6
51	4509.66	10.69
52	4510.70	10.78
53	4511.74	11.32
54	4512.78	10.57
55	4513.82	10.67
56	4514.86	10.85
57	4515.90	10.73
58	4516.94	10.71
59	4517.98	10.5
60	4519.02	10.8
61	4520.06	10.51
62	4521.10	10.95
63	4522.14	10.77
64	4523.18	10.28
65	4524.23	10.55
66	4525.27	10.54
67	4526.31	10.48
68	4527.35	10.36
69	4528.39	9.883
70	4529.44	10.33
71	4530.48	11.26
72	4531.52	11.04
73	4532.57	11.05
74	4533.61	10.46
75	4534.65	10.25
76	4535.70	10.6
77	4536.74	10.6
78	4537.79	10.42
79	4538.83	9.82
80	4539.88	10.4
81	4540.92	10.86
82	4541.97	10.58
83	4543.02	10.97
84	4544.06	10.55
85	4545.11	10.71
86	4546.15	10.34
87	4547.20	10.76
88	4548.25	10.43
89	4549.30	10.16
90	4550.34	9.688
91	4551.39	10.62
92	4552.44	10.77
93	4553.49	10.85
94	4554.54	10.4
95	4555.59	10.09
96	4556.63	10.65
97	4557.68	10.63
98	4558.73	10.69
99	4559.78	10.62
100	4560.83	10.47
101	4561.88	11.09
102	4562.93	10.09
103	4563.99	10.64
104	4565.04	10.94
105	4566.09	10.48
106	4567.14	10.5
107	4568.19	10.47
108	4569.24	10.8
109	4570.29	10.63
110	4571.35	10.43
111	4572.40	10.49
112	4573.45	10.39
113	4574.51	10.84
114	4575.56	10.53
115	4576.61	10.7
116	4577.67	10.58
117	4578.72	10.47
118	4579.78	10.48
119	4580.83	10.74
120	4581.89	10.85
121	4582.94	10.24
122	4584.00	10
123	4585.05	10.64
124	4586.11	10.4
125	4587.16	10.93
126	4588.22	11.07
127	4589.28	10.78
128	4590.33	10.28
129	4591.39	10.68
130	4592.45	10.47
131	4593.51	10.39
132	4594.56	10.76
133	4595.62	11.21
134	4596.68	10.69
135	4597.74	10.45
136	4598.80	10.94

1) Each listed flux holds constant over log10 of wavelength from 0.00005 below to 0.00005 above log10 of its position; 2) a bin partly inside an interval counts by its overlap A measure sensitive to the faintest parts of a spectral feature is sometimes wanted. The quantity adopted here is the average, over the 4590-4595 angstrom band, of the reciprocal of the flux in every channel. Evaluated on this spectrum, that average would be 0.0951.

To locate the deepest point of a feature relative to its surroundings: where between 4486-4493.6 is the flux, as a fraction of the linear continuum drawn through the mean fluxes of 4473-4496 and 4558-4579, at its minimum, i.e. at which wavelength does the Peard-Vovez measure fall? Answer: 4491.01 angstrom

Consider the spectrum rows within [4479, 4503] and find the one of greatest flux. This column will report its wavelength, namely 4483.78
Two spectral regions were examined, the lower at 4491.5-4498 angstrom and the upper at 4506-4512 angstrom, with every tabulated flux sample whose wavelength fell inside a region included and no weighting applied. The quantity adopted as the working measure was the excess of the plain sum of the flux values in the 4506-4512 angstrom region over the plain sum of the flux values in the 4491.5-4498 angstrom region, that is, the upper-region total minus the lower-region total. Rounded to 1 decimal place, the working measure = 1.0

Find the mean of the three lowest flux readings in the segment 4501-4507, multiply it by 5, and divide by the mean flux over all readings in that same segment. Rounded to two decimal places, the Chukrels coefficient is 4.93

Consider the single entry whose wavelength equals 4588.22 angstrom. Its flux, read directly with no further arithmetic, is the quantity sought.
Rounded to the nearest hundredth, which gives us 11.07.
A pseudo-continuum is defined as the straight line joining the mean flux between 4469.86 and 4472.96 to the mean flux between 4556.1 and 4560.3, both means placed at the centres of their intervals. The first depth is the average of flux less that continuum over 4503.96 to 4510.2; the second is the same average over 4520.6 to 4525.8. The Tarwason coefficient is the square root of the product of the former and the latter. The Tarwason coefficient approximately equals 0.13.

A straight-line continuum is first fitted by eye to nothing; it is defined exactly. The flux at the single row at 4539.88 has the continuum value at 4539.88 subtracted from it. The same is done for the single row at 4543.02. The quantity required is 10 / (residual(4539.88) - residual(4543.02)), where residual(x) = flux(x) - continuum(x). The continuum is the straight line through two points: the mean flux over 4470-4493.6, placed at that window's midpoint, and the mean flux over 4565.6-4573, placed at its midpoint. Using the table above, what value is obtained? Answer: -18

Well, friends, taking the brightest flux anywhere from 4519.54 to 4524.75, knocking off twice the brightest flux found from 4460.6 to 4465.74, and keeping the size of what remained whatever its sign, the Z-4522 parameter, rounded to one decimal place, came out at 10.5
